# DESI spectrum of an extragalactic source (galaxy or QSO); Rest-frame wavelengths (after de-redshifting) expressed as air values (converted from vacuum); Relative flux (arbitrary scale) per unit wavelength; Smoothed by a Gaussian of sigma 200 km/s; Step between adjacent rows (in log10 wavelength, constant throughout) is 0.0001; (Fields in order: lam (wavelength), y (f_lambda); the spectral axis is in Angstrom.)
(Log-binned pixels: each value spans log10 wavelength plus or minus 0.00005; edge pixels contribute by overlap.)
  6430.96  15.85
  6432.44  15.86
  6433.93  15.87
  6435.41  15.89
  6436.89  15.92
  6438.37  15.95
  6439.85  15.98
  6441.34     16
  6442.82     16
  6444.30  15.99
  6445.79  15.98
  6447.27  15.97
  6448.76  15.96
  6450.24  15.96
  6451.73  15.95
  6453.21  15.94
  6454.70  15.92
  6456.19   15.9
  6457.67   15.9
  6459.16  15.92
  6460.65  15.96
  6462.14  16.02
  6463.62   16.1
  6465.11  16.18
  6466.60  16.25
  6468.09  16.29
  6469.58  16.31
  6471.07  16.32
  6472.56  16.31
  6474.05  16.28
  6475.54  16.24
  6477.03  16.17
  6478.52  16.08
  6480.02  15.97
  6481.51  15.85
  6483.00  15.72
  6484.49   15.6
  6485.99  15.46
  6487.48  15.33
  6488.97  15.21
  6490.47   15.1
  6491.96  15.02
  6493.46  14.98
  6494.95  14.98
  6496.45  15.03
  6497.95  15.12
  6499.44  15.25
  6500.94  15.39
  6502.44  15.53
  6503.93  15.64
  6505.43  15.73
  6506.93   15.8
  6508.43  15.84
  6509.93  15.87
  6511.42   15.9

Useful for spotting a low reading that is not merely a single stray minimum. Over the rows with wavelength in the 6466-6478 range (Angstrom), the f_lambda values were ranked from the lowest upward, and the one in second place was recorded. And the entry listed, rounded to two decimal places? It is 16.24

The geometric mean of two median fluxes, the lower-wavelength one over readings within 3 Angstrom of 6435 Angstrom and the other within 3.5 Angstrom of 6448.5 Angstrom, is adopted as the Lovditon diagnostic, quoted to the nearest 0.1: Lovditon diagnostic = 15.9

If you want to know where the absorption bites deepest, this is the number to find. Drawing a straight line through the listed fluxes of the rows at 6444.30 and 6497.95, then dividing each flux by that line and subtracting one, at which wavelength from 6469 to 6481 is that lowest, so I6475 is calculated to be 6480.02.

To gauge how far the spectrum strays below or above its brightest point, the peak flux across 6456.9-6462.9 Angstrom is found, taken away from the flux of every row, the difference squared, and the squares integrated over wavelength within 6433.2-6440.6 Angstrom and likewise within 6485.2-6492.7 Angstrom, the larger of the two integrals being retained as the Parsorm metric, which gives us 5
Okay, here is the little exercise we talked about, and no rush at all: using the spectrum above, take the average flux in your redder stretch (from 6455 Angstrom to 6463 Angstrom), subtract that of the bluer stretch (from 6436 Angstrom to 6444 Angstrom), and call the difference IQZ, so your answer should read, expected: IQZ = 0.0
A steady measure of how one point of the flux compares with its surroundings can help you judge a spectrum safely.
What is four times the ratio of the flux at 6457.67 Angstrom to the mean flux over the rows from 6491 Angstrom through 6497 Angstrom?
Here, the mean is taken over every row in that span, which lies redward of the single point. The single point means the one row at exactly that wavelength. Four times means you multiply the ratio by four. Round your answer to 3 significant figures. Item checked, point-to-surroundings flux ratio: 4.24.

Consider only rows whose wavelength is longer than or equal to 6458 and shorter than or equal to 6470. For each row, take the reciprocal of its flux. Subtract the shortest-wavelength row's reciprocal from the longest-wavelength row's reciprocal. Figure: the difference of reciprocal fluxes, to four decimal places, -0.0015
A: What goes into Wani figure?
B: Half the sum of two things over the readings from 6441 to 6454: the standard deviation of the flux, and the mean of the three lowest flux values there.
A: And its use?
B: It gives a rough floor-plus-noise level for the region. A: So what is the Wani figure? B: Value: 7.99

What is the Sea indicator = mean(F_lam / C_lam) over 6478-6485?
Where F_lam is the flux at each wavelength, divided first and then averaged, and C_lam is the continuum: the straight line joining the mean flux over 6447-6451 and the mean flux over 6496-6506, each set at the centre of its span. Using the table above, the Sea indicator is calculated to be 1.02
